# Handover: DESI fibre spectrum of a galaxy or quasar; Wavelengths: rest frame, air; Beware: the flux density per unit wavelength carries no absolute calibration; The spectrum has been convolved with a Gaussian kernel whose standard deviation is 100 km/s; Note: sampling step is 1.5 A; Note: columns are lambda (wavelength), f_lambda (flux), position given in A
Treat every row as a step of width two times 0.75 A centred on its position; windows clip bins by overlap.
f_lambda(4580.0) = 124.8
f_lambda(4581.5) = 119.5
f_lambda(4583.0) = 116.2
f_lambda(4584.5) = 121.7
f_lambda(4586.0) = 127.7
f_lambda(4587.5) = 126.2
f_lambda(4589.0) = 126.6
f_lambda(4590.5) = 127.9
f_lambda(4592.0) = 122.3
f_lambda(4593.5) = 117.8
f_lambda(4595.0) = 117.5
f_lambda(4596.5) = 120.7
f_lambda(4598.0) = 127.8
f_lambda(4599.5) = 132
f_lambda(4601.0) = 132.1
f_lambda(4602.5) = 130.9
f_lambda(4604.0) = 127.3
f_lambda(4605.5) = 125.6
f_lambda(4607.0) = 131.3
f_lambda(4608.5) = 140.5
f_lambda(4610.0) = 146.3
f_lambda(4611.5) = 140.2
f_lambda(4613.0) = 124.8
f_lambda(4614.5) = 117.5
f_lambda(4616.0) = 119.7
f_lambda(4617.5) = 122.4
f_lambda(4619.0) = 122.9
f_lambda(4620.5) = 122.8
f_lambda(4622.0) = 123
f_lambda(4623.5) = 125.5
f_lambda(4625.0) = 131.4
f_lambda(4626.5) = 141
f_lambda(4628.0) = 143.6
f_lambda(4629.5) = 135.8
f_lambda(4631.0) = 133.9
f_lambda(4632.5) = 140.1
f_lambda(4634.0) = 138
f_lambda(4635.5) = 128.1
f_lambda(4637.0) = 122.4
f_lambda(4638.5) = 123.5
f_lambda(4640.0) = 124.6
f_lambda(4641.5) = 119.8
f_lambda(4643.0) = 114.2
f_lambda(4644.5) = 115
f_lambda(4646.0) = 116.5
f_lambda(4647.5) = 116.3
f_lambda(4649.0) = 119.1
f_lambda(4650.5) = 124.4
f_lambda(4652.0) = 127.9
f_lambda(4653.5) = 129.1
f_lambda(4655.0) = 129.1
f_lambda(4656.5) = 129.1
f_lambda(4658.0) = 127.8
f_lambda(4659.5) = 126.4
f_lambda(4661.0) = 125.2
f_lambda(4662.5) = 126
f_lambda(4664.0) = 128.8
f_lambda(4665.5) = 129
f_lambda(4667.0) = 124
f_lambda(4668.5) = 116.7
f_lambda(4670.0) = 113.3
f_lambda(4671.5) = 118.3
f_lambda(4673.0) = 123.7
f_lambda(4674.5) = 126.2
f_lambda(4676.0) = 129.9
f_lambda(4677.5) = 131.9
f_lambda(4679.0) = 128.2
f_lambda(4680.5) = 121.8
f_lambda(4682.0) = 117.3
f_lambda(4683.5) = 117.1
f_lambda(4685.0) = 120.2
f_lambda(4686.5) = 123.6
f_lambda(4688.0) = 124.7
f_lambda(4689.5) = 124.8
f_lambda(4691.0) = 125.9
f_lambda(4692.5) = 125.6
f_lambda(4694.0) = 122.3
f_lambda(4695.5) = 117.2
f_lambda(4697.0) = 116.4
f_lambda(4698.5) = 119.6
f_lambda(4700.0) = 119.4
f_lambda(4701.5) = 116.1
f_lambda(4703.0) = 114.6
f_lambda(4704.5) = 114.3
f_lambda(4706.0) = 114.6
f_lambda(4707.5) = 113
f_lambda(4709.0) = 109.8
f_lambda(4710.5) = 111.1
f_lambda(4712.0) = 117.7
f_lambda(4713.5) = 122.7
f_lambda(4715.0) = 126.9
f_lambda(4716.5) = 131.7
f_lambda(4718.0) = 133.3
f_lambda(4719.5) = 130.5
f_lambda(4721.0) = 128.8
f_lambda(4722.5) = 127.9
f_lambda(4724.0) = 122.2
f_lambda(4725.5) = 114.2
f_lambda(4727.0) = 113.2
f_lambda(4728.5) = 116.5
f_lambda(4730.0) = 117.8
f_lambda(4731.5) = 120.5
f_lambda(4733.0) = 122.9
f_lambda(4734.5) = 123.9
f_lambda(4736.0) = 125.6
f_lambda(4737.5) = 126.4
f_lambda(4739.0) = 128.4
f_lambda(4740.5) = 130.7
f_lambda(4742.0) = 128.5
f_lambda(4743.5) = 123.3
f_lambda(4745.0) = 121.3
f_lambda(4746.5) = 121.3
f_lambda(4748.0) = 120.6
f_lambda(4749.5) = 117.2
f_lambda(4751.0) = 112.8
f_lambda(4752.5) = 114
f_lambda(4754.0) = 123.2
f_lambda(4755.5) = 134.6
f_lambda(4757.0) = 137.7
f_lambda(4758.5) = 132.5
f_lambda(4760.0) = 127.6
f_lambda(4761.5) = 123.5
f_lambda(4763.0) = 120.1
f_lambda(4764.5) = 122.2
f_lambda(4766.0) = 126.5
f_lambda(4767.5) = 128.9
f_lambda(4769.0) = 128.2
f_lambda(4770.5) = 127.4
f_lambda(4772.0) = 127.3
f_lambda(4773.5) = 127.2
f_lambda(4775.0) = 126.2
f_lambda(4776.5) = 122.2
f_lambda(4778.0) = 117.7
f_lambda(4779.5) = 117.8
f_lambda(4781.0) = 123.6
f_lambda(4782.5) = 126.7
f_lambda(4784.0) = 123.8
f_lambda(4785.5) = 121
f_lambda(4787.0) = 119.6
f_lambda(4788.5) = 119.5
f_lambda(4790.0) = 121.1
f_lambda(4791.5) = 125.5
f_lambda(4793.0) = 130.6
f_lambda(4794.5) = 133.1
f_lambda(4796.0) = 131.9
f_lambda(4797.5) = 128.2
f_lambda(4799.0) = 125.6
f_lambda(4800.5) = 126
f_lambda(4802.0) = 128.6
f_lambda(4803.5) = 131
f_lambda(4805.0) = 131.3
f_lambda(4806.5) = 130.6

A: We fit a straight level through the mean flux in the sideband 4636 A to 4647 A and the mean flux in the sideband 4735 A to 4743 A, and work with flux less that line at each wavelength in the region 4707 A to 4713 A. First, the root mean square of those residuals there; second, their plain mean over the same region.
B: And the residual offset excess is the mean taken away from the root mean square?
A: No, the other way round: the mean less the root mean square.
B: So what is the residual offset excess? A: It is -25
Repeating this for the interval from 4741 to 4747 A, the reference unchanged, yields -10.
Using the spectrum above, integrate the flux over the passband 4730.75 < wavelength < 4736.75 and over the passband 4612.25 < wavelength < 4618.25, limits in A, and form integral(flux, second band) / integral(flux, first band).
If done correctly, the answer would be 0.98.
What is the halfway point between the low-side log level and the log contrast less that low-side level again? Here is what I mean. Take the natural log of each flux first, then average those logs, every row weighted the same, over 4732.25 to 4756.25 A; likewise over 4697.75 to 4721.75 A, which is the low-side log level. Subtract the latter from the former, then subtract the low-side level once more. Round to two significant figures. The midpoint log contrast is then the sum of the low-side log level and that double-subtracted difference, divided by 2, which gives 0.013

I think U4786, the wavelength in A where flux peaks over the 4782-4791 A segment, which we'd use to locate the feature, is 4782.5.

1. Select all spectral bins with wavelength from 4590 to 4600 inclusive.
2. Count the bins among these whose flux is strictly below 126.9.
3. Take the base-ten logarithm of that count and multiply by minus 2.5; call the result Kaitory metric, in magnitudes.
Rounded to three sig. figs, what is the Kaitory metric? -1.51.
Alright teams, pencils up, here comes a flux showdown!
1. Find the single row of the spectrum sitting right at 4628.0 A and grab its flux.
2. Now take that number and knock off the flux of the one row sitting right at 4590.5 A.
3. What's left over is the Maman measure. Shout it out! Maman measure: 16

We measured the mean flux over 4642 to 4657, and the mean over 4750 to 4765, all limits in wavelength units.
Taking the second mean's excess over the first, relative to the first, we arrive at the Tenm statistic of 0.023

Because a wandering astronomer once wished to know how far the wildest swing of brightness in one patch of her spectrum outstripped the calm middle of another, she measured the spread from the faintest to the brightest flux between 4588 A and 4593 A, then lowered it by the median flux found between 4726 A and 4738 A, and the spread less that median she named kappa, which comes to -116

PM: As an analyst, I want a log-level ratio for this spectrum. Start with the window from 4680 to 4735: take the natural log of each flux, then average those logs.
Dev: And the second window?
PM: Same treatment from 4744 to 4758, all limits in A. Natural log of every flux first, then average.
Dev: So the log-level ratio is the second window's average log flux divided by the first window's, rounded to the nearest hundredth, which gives 1.00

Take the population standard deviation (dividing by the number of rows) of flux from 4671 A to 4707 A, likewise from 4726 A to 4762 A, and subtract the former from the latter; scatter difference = 1.5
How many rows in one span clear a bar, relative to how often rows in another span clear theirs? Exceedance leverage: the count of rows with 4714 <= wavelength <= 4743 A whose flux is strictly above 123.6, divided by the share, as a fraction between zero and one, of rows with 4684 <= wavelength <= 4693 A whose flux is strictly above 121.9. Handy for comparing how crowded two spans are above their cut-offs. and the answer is 14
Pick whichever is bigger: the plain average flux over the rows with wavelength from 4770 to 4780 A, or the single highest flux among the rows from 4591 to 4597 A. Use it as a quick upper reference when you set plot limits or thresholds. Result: 124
